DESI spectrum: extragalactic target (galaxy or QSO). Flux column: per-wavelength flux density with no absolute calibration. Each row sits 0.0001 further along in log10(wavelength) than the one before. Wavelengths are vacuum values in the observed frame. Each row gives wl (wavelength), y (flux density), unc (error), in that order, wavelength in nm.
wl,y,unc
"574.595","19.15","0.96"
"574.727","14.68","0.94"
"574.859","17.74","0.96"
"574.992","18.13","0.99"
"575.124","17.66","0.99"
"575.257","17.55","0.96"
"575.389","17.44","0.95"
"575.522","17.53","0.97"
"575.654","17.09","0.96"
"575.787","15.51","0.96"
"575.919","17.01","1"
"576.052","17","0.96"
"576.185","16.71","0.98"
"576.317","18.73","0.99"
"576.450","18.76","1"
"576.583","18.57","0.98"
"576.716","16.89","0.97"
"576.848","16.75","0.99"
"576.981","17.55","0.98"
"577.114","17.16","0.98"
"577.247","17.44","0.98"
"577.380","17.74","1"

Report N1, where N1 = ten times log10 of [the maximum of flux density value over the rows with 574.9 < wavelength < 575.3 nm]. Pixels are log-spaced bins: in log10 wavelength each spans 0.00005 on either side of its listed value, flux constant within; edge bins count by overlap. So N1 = 12.6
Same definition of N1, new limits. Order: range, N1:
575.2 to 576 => 12.4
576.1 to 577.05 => 12.7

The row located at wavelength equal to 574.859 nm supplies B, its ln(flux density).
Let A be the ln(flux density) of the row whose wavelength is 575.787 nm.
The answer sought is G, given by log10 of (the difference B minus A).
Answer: -0.87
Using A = 2.74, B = 2.88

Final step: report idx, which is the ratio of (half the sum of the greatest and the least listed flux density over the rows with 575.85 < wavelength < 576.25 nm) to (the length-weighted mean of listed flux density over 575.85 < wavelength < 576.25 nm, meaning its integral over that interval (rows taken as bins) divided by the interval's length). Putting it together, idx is 1.00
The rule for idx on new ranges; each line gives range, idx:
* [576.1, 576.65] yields 0.98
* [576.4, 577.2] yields 1.01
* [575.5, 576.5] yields 0.99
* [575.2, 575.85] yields 0.97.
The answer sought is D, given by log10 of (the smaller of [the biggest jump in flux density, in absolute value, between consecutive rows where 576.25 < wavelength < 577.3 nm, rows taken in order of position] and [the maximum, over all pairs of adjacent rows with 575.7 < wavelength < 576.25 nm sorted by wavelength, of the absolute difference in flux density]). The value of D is 0.18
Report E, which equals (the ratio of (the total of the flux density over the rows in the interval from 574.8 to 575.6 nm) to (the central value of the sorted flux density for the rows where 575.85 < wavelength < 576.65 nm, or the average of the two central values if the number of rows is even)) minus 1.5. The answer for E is 4.46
